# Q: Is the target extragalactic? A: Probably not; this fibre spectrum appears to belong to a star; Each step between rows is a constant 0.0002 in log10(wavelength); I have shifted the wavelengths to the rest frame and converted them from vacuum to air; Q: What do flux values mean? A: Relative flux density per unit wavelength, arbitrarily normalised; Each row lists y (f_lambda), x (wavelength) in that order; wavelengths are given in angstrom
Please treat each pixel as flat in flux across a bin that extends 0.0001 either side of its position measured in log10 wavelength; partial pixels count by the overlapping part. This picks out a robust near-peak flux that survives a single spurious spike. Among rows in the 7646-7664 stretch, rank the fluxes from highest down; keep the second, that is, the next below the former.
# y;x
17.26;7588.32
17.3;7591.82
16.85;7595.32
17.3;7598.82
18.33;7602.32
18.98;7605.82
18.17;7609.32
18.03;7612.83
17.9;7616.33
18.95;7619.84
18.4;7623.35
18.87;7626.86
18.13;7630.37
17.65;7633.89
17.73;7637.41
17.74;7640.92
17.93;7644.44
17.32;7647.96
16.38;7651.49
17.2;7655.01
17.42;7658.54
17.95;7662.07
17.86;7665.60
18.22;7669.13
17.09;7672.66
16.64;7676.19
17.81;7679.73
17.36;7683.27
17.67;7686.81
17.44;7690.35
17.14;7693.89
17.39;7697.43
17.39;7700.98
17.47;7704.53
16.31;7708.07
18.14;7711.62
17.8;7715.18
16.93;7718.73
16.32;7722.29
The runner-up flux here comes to 17.42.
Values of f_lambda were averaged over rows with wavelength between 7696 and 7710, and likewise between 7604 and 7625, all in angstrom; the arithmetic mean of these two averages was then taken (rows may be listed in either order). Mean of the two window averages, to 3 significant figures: 17.8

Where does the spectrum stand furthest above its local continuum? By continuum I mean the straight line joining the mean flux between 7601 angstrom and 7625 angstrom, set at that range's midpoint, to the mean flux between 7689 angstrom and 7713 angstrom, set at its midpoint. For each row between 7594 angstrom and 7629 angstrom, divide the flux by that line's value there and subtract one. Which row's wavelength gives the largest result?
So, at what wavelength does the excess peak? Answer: 7626.86 angstrom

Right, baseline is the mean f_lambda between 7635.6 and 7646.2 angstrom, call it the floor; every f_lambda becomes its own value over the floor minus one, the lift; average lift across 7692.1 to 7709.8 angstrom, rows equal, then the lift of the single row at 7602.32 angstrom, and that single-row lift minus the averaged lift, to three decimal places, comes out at 0.067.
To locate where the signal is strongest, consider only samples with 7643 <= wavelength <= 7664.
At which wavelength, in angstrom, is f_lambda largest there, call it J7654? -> 7662.07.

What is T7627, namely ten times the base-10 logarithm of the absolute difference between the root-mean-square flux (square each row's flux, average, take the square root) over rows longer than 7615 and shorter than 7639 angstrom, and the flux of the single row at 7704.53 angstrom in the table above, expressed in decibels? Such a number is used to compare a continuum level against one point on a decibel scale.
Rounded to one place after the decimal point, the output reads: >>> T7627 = -1.1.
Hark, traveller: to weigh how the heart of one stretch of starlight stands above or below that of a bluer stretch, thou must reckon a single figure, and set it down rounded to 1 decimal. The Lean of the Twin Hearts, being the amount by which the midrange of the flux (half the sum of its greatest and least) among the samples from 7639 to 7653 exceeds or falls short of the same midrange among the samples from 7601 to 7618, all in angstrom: -1.3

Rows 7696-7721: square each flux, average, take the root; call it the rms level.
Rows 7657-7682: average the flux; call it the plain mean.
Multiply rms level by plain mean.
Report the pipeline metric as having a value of 305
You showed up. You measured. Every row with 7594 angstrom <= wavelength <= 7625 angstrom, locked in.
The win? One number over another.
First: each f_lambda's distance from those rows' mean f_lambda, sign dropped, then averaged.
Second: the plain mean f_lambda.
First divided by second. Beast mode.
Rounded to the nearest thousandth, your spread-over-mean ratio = 0.029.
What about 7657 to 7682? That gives 0.025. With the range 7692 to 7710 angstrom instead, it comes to 0.019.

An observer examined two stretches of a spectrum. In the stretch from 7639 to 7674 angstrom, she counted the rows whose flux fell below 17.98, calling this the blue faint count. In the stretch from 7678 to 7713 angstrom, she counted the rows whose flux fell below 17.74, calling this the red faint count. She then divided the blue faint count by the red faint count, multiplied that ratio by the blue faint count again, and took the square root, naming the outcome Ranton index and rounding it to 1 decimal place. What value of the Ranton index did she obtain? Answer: 3.2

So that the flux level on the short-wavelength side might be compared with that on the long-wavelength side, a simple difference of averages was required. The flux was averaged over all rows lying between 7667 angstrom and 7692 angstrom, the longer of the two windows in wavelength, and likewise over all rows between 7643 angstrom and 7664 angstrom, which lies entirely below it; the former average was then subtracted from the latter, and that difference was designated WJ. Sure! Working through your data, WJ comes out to -0.1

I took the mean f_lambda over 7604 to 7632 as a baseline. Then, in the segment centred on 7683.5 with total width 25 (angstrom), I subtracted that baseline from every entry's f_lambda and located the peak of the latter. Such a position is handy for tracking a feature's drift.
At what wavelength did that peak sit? 7679.73 angstrom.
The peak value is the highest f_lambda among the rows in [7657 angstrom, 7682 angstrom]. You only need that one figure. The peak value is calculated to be 18.22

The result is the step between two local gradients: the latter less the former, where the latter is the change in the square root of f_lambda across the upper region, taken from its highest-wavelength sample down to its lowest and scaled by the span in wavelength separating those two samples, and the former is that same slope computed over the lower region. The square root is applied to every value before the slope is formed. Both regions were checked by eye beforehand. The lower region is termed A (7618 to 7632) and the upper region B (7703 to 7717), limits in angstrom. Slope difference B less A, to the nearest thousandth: 0.013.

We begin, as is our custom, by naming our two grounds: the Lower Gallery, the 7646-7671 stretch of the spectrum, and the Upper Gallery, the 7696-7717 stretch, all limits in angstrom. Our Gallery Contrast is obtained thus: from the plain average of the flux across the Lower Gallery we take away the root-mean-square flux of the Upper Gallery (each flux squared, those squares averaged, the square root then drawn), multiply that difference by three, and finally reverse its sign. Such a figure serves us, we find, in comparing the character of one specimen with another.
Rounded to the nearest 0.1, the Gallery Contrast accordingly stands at -0.2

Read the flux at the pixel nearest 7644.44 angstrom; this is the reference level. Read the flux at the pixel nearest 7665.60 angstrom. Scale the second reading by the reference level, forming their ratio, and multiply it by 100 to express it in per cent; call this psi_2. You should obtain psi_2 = 100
